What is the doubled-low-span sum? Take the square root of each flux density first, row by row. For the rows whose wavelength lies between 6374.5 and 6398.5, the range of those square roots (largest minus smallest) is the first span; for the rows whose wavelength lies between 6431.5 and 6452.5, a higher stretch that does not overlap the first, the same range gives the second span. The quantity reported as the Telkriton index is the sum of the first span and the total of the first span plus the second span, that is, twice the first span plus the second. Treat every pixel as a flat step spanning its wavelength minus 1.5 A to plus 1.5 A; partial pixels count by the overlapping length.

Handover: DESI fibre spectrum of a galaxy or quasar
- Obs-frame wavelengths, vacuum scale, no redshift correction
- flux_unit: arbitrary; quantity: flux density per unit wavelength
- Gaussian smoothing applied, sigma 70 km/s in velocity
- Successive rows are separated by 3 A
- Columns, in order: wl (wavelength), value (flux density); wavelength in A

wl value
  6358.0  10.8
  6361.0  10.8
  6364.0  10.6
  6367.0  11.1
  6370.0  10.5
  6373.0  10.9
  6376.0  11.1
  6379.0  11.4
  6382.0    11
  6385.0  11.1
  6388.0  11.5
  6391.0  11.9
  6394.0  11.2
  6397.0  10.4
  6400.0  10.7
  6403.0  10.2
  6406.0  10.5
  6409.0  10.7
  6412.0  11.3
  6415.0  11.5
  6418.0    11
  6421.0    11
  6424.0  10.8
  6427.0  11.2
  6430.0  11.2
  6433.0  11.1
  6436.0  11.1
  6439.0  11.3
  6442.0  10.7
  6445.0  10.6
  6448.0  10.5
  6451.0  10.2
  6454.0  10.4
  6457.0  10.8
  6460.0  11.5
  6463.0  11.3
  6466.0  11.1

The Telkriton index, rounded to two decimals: 0.62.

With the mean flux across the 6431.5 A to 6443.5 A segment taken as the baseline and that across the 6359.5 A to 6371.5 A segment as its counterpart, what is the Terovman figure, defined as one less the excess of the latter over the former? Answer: 1.3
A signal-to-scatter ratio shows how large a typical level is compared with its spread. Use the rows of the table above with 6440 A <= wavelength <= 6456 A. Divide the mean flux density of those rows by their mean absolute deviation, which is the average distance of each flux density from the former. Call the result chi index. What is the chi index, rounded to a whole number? 73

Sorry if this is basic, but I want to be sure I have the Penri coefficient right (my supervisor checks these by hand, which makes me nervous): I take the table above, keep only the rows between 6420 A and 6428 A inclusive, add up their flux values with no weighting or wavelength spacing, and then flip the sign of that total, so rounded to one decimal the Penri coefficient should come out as -33.0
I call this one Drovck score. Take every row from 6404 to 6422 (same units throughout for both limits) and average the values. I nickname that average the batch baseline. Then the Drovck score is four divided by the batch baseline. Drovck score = 0.364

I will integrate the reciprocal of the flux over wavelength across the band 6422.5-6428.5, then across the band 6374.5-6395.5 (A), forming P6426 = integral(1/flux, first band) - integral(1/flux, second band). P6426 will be -1.3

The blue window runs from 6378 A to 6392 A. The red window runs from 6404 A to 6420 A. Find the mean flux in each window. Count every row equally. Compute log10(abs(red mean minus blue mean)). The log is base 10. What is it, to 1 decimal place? -0.4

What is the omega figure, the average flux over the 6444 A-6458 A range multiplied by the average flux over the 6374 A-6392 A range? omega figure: 119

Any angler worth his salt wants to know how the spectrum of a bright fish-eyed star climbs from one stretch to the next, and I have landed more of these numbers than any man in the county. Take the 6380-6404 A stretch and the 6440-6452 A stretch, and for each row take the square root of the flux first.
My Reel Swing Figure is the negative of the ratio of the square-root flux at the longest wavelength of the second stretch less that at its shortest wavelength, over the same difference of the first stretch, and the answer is -1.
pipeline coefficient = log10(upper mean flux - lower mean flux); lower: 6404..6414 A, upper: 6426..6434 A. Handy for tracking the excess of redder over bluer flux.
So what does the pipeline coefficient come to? -0.48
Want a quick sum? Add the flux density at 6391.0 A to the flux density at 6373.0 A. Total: 22.8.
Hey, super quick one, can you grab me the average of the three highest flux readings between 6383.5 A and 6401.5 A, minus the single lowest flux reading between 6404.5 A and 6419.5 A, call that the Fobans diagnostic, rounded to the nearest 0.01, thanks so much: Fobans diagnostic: 1.03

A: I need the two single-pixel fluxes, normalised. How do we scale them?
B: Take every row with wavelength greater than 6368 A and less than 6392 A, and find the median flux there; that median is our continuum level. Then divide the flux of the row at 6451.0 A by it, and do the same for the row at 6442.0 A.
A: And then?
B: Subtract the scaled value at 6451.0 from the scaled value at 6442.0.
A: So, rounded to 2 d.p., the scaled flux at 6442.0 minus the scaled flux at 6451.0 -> 0.05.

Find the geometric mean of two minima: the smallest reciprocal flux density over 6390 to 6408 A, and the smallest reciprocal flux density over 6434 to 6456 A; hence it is 0.0862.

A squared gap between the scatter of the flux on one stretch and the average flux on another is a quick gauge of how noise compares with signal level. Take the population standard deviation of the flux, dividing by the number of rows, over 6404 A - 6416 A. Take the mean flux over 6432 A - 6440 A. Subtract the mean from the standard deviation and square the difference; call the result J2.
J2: 116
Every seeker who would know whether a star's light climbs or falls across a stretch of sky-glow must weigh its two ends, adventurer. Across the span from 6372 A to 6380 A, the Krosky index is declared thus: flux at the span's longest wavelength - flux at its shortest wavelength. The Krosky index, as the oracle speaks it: 0.50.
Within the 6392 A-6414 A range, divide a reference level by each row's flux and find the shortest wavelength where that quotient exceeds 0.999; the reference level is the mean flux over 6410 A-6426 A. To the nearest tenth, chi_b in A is 6397.0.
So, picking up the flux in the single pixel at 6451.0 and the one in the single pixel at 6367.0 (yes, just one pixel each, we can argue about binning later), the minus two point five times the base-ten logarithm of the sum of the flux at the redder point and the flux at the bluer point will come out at -3.32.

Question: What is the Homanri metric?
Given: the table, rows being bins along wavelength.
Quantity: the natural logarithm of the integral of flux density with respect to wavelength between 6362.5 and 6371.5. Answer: 4.57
